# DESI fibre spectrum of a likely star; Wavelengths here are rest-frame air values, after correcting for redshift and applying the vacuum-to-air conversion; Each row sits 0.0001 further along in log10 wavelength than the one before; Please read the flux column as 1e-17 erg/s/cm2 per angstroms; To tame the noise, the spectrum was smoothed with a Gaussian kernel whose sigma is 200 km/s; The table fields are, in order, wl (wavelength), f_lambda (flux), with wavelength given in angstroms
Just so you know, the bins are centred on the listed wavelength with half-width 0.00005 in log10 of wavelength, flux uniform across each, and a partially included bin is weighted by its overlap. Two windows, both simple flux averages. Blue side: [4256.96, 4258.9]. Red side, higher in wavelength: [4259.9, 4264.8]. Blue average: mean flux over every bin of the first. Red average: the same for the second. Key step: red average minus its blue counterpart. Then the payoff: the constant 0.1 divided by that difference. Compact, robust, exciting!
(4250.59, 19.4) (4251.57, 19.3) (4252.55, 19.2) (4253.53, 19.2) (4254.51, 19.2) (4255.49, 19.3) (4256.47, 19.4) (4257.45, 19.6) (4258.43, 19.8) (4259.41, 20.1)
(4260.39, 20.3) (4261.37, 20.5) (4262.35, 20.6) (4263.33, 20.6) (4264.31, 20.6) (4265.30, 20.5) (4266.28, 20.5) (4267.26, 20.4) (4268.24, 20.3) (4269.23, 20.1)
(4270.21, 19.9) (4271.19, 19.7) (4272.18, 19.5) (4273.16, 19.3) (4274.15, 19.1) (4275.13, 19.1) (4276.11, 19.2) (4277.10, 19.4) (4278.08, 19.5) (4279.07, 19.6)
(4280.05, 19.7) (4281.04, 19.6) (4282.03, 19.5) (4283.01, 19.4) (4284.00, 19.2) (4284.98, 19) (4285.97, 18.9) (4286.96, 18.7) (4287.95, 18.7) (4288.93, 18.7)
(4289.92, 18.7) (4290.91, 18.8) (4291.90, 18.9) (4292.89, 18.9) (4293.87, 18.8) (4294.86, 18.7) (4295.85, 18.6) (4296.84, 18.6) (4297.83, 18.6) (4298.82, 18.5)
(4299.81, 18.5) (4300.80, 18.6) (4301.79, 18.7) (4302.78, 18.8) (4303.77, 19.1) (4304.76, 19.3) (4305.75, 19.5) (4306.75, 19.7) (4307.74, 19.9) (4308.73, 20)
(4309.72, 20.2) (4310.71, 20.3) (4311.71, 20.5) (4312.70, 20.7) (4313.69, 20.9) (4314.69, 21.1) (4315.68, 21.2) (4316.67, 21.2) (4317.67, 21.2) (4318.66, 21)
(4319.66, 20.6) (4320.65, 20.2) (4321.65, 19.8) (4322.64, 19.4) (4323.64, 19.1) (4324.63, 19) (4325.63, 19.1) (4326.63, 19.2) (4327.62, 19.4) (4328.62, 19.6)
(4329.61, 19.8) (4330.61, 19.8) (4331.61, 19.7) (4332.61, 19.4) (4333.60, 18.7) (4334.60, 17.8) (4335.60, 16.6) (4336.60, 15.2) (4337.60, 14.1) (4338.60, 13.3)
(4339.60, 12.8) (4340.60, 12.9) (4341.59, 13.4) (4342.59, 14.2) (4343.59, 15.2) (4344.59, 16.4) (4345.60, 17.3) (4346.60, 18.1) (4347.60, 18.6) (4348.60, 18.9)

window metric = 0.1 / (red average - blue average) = 0.12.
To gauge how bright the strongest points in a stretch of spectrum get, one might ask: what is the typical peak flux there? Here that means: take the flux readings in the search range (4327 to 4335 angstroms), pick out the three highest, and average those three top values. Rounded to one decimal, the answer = 19.8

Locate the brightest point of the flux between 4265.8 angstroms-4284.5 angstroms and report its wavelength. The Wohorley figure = 4266.28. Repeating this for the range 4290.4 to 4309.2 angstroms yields 4308.73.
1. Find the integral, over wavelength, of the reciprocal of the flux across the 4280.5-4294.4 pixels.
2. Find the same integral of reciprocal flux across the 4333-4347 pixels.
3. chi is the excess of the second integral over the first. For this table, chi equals 0.19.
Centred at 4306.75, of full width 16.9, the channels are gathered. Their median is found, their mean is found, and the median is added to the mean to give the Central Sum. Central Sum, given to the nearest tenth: 39.4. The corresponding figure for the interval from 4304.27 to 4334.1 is 39.8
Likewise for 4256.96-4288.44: 39.3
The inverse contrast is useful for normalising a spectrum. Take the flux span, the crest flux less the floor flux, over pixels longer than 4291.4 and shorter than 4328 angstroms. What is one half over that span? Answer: 0.19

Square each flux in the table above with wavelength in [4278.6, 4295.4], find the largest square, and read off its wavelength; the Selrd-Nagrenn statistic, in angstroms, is 4280.05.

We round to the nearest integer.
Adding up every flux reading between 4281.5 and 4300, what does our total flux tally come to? 358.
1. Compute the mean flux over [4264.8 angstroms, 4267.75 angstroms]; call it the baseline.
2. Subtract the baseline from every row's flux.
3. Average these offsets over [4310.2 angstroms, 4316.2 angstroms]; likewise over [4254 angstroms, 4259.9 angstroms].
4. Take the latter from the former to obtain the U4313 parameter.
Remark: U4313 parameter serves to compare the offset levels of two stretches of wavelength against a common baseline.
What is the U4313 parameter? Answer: 1.2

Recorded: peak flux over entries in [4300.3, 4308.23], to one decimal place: 19.9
